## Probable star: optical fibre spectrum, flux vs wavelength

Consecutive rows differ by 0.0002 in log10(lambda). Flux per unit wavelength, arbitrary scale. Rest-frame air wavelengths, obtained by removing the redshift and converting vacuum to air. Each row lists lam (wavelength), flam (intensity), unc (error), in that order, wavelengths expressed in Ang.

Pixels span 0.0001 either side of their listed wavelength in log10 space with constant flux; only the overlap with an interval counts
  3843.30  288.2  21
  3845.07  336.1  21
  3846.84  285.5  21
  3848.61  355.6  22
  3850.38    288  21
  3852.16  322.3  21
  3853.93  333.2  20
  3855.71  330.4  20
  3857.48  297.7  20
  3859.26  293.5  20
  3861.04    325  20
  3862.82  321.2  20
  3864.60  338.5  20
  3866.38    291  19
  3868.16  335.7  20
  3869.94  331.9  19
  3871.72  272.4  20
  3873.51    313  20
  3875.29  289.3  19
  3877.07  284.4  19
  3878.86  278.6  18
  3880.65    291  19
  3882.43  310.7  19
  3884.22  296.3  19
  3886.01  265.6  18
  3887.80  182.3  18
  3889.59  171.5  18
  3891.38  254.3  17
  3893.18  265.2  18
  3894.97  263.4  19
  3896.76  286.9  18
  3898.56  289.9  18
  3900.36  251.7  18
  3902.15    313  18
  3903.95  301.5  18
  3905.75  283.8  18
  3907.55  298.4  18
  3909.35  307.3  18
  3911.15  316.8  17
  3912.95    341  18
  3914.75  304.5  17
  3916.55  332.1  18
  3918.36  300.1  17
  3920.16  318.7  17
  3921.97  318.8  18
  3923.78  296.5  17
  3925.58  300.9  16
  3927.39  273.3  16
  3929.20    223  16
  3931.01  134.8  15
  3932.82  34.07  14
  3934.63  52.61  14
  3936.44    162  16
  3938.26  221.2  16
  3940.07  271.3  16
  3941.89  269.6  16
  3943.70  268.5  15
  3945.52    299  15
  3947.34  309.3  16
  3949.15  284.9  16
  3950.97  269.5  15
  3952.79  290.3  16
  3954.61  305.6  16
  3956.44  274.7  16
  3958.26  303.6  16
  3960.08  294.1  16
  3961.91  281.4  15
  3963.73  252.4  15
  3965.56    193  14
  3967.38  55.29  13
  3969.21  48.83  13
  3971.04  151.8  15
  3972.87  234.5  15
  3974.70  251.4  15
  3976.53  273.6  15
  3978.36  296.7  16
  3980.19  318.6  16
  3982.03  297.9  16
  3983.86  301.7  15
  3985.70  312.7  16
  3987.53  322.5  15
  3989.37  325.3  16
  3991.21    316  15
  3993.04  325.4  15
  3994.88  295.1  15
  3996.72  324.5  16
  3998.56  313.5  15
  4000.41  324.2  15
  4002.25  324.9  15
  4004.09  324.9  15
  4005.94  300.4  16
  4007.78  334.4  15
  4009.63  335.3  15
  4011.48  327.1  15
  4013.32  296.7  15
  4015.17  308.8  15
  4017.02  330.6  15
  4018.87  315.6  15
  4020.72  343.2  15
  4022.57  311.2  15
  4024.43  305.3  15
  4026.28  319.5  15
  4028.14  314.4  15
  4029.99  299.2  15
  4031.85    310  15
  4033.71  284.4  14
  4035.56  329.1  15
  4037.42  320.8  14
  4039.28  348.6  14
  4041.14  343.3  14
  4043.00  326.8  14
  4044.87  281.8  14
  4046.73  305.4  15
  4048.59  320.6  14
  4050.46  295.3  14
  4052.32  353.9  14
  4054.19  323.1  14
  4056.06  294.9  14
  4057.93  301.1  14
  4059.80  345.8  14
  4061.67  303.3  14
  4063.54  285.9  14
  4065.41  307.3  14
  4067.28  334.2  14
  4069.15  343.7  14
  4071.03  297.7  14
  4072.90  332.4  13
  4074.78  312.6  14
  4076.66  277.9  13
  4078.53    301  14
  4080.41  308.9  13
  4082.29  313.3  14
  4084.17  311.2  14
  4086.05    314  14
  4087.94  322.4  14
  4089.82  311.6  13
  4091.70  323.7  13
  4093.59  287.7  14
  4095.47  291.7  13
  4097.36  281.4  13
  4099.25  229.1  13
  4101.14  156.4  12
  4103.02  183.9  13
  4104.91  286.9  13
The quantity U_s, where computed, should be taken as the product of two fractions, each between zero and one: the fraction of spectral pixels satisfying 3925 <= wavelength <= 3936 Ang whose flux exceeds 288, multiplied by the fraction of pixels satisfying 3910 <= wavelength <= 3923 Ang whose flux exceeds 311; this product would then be 0.12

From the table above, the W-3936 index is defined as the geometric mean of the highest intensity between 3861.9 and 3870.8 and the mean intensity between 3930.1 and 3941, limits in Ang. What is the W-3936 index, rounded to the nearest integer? 222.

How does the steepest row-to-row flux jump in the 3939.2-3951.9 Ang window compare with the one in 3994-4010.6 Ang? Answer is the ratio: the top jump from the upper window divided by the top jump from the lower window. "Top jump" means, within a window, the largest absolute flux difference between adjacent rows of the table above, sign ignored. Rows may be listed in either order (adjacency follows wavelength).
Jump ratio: 1.1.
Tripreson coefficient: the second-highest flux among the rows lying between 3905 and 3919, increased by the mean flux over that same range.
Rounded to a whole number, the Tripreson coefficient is 643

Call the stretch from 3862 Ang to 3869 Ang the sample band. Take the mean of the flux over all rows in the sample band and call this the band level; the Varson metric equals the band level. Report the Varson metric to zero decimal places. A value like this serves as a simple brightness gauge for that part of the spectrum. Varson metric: 322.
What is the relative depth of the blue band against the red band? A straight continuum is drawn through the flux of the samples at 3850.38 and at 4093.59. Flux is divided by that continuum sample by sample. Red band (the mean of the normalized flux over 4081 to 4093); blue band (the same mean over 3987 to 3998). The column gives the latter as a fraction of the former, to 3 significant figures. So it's 1.01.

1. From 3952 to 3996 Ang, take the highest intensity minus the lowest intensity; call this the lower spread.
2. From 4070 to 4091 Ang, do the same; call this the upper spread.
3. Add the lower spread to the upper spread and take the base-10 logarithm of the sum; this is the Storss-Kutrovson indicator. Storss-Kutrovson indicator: 2.52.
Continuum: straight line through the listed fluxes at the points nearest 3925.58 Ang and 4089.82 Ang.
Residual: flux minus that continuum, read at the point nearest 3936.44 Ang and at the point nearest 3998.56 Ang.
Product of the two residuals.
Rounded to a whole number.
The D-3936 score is -1095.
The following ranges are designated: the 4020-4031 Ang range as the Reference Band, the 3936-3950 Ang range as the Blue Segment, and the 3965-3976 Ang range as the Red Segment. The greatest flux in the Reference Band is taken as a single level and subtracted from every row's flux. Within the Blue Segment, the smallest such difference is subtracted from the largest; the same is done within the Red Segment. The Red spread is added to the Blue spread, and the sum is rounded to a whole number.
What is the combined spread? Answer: 350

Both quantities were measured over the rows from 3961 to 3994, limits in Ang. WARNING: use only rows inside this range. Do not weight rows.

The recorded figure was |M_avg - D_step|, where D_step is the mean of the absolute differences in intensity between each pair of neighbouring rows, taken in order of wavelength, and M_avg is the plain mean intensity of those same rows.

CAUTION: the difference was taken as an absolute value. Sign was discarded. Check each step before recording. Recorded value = 220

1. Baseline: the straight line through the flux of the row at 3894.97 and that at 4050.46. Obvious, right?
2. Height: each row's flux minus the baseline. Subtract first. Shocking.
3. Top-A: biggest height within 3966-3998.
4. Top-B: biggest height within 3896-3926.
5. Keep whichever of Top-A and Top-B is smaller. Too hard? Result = 43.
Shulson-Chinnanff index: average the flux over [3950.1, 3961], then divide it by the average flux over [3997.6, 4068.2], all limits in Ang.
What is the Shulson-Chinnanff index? 0.91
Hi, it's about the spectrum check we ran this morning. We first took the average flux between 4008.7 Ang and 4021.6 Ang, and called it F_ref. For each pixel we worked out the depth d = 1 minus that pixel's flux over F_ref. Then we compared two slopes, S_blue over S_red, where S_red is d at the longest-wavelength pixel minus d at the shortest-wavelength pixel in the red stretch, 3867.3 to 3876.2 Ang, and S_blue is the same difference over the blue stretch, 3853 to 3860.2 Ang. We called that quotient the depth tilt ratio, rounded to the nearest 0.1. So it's 0.9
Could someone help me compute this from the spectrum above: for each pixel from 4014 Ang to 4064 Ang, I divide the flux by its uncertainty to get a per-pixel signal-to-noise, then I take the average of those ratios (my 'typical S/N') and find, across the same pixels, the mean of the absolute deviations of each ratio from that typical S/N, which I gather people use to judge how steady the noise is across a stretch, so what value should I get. 1.32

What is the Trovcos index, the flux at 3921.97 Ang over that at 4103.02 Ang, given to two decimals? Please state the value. 1.73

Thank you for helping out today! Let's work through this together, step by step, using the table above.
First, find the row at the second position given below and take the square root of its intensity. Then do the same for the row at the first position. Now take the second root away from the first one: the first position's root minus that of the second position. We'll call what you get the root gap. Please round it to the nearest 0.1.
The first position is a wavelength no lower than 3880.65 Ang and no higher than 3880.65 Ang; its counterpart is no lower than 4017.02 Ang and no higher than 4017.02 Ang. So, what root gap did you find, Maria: -1.1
